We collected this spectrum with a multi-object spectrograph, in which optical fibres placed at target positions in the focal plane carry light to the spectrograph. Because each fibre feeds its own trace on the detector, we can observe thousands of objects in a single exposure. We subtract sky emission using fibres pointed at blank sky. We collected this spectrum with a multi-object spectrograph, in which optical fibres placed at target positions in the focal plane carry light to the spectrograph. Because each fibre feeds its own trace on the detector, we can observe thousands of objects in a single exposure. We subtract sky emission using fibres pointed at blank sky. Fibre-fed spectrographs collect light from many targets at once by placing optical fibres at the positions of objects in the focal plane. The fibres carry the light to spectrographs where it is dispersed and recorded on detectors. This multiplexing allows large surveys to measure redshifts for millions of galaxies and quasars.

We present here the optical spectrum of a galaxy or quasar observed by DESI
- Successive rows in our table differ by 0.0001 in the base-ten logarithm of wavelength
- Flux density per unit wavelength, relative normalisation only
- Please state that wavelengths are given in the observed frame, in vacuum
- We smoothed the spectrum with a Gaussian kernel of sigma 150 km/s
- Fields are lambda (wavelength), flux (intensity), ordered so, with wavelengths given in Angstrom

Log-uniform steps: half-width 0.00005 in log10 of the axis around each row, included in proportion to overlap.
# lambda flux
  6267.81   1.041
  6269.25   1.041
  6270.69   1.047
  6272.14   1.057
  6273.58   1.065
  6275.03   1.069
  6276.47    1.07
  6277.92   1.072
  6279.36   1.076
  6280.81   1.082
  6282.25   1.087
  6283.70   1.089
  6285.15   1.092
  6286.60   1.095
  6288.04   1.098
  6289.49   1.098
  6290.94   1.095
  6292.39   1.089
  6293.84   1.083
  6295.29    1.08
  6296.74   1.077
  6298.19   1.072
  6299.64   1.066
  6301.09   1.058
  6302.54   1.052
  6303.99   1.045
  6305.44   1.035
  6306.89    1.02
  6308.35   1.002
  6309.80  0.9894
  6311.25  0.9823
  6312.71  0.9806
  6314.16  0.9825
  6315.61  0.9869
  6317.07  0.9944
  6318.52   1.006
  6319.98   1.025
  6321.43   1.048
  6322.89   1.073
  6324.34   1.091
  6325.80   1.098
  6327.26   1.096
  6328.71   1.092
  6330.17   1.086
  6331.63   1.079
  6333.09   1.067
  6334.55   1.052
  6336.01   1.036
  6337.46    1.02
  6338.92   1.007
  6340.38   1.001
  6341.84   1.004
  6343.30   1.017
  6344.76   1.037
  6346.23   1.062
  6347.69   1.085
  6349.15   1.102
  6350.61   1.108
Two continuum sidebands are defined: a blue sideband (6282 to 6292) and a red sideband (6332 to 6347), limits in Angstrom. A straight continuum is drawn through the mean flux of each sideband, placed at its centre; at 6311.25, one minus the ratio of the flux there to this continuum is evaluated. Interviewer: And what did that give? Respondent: 0.077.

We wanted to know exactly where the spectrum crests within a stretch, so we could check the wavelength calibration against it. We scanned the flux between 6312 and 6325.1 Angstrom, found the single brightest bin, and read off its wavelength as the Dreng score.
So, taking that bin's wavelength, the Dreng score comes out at 6324.34 Angstrom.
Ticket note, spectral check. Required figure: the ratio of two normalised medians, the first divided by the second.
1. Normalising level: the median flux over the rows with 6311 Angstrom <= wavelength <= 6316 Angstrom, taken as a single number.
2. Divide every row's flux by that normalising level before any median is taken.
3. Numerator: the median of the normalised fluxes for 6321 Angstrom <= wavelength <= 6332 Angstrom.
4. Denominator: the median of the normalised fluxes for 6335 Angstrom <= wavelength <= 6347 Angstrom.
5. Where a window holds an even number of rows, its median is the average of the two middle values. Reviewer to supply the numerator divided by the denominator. 1.07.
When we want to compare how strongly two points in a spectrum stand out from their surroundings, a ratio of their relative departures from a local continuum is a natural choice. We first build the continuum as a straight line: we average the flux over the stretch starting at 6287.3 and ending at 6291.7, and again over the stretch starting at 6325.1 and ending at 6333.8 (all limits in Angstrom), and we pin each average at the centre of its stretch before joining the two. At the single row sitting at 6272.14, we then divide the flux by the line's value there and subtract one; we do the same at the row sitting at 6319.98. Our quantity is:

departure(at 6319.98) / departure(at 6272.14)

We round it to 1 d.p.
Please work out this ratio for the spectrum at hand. 1.4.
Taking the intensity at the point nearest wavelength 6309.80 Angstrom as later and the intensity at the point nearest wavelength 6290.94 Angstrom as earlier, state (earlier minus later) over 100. 0.0011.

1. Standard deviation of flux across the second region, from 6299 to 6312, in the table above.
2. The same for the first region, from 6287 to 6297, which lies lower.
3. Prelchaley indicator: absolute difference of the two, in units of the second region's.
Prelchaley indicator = 0.72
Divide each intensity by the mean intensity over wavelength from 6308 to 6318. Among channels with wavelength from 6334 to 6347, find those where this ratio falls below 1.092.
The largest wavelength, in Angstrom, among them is 6346.23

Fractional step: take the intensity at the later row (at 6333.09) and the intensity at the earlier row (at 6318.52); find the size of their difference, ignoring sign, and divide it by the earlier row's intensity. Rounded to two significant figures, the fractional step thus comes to 0.061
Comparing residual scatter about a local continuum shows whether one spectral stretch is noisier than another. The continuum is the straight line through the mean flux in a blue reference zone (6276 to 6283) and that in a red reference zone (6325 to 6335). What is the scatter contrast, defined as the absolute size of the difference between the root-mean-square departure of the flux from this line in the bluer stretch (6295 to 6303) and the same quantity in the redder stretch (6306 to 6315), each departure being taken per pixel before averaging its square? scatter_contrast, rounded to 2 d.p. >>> 0.07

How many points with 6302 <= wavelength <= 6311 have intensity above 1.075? 0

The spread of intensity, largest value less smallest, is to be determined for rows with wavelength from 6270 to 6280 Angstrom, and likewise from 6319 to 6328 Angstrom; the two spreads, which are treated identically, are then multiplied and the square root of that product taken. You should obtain 0.05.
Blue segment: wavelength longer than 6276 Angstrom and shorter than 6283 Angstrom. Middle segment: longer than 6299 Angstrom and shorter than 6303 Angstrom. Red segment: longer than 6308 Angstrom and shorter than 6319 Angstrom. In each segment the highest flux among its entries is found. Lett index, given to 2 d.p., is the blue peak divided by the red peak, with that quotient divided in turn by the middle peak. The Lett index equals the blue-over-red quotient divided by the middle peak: 1.01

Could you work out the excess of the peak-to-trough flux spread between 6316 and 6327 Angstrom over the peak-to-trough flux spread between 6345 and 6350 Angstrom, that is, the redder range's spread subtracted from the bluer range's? 0.06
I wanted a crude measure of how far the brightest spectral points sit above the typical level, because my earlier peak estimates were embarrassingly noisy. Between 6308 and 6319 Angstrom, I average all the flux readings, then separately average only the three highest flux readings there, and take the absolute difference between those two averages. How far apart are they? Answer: 0.010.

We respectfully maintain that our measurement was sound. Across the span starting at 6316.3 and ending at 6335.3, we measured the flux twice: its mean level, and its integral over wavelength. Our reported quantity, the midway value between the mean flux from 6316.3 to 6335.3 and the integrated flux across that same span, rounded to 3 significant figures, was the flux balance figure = 10.6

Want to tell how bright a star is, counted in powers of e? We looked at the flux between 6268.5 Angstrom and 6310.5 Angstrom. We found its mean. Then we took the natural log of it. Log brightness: 0.064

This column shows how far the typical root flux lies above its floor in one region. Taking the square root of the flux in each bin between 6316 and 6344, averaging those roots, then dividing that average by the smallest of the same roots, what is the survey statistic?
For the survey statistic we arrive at 1.03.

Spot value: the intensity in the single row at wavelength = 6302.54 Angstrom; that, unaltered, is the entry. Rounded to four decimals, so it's 1.0520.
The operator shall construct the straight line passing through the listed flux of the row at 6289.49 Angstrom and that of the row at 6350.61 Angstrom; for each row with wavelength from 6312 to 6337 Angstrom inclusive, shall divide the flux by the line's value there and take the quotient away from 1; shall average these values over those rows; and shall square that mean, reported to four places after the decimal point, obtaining 0.0027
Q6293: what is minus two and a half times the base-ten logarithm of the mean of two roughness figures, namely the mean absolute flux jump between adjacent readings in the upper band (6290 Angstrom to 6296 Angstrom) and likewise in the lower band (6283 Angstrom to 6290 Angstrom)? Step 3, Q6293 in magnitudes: 6.1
